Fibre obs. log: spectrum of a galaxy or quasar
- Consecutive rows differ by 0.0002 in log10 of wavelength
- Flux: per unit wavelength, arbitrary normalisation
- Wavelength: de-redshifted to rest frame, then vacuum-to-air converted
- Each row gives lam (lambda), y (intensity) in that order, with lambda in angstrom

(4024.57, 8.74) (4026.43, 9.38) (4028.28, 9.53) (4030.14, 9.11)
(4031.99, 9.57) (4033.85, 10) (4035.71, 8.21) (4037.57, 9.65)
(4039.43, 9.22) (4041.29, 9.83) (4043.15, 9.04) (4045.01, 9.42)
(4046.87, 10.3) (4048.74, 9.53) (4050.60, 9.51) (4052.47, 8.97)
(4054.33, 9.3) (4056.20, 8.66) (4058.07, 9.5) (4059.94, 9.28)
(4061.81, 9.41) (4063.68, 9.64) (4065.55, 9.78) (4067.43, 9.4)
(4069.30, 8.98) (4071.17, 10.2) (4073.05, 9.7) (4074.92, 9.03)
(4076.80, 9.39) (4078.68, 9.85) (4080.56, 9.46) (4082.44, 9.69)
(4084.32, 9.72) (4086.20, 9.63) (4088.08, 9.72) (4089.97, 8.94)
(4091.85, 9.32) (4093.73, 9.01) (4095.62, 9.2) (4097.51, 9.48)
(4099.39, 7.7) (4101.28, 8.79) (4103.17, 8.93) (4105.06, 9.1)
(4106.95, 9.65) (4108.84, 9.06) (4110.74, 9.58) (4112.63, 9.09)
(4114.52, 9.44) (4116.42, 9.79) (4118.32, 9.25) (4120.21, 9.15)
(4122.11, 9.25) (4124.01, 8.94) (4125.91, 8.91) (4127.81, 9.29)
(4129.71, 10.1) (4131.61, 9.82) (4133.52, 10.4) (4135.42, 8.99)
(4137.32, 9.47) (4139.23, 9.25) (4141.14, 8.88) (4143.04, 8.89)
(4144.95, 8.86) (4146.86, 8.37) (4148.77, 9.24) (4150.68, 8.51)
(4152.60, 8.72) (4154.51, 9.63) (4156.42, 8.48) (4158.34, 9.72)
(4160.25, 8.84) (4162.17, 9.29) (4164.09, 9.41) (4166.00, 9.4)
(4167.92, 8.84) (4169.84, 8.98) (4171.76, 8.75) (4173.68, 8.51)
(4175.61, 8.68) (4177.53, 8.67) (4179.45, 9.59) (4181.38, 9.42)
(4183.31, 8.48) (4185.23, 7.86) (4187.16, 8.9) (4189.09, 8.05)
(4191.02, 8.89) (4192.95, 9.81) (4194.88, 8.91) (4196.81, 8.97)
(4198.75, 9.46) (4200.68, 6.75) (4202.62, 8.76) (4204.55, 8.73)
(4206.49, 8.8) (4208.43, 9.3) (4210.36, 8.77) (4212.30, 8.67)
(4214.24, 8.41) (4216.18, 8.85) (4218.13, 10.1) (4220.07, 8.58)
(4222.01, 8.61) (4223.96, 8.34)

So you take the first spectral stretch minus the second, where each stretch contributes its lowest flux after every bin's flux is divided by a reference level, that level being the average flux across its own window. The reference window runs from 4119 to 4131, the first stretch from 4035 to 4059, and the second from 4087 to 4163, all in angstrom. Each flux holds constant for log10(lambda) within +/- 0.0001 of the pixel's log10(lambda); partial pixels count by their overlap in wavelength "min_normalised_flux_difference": 0.055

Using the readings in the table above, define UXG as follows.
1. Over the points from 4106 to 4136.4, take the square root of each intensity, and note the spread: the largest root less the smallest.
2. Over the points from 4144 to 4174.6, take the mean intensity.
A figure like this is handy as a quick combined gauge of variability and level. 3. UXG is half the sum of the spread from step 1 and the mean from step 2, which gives 4.61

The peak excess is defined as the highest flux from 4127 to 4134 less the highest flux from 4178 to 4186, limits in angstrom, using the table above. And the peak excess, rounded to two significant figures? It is 0.81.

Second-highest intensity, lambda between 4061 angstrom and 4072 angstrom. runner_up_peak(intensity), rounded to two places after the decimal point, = 9.78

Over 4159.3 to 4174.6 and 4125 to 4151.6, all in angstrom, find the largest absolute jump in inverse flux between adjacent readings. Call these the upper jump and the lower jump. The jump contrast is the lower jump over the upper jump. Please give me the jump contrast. 2.2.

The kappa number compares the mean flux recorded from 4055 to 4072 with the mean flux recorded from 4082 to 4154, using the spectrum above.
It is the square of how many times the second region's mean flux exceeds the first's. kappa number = 0.96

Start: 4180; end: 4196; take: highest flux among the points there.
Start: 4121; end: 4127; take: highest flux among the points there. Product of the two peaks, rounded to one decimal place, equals 90.7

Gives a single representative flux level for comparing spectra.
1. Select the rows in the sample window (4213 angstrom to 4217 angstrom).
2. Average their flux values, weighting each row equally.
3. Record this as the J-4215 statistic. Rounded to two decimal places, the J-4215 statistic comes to 8.63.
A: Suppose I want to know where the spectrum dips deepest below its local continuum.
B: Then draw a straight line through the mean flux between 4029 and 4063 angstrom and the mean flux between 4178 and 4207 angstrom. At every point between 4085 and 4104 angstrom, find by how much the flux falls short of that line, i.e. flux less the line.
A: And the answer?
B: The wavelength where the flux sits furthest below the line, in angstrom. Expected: 4099.39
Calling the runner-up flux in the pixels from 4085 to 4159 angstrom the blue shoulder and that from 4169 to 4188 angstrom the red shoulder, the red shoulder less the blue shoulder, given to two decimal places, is -0.68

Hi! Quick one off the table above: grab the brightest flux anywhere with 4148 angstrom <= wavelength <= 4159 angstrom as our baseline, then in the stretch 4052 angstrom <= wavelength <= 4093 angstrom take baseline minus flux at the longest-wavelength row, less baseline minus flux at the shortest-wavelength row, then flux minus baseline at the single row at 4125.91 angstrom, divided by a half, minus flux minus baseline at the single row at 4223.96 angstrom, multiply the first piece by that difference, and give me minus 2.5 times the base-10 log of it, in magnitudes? 2.7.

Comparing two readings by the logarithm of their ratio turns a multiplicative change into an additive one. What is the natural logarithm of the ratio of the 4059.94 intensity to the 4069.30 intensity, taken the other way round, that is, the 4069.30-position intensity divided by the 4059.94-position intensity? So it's -0.033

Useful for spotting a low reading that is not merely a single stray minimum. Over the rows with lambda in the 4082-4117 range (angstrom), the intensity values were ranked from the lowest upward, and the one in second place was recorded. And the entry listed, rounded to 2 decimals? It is 8.79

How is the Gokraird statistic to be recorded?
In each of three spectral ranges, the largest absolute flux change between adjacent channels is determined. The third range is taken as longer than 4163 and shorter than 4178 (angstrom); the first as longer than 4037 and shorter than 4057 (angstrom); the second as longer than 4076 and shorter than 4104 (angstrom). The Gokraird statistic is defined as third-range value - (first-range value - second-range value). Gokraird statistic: 1.5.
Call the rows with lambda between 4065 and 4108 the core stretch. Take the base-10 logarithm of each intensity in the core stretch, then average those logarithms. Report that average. 0.969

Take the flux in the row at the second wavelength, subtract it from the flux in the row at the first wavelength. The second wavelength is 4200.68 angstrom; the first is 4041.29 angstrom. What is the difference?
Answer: 3.1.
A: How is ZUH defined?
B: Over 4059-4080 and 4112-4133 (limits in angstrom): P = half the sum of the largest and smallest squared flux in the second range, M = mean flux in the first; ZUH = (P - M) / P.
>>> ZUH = 0.895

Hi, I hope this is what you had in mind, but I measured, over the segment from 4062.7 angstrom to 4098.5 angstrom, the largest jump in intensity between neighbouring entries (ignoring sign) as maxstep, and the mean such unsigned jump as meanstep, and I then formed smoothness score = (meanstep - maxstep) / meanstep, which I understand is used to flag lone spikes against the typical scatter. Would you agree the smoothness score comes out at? -2.2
